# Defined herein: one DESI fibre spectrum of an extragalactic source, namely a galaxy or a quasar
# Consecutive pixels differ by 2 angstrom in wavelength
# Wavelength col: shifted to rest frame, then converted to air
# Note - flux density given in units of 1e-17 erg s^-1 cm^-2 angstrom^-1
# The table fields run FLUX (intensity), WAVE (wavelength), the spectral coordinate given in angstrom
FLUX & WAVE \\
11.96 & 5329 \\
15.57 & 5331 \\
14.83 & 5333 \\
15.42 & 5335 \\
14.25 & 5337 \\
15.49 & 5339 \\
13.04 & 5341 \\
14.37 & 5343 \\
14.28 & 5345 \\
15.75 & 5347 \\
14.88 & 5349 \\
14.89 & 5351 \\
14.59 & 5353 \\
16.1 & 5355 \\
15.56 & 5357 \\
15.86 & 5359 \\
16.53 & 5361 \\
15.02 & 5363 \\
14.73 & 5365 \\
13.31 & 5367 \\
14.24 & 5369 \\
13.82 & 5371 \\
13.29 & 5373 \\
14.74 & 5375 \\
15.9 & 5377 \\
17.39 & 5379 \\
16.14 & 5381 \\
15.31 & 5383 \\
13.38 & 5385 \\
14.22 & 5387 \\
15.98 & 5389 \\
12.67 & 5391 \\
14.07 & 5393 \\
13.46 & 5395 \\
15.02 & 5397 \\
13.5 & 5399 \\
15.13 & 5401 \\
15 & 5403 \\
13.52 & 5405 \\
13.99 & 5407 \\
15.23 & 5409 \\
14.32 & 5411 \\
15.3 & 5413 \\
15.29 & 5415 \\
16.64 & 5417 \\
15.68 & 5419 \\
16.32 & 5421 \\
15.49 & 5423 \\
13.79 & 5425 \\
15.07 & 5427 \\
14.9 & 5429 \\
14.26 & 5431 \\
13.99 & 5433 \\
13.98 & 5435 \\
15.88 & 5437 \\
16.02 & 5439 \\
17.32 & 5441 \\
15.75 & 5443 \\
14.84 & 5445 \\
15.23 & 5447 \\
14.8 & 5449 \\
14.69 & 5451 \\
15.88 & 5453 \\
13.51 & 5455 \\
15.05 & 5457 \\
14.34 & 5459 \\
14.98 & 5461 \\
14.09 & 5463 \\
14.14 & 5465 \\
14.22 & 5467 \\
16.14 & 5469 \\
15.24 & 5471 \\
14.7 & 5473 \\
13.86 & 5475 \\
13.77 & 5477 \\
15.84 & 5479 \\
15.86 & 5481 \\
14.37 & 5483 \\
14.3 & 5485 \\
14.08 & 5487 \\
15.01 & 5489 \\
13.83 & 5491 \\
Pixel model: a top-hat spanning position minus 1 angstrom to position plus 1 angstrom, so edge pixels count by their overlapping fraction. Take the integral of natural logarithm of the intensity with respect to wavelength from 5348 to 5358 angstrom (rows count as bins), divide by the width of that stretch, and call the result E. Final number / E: 2.721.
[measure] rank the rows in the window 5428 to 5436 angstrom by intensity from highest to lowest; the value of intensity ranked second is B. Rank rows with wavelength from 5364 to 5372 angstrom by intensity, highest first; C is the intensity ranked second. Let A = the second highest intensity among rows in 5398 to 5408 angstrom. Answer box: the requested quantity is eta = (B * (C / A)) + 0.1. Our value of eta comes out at 13.6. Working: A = 15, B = 14.26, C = 14.24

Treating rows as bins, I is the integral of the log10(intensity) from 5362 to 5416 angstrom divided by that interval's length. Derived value 1.16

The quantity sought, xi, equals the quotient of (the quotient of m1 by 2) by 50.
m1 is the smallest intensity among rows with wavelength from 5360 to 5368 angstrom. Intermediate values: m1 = 13.31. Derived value 0.133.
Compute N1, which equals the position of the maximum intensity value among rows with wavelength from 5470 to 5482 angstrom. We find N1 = 5481 angstrom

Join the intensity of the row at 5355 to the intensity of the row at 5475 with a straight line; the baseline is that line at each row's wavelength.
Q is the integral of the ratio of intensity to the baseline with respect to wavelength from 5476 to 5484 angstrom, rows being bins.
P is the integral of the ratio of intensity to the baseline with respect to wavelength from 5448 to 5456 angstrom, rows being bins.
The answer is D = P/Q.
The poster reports 0.95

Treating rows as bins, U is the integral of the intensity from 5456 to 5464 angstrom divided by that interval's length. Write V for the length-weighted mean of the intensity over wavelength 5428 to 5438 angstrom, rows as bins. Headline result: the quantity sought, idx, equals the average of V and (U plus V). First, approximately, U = 14.6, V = 14.6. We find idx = 21.9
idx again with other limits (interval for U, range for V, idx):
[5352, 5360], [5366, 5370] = 21.5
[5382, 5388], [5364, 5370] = 21.2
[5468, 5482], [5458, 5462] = 22.2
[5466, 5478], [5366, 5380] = 22.0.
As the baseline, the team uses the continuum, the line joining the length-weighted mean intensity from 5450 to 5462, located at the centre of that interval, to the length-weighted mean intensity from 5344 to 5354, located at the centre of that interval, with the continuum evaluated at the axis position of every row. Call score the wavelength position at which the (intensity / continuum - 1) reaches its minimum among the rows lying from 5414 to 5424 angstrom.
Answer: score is 5415 angstrom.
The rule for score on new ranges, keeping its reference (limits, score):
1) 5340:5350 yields 5341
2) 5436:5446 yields 5445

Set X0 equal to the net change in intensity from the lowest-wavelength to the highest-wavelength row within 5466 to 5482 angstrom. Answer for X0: 1.6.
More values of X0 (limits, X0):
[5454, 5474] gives 1.2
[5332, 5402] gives 0.3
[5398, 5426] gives 0.3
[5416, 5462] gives -1.7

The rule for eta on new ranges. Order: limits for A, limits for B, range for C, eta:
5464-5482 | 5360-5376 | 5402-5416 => 14.6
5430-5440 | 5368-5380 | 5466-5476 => 15.4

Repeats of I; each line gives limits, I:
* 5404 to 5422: 1.18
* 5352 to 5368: 1.18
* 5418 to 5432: 1.18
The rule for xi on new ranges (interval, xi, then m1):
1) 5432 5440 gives 0.140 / 13.98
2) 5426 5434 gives 0.140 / 13.99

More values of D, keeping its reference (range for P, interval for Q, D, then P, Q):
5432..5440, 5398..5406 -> 1.09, 8.21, 7.51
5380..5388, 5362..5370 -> 1.05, 7.59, 7.21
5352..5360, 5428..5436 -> 0.99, 7.73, 7.79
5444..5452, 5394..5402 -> 1.11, 8.29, 7.47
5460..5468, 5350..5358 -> 1.08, 8.17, 7.59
